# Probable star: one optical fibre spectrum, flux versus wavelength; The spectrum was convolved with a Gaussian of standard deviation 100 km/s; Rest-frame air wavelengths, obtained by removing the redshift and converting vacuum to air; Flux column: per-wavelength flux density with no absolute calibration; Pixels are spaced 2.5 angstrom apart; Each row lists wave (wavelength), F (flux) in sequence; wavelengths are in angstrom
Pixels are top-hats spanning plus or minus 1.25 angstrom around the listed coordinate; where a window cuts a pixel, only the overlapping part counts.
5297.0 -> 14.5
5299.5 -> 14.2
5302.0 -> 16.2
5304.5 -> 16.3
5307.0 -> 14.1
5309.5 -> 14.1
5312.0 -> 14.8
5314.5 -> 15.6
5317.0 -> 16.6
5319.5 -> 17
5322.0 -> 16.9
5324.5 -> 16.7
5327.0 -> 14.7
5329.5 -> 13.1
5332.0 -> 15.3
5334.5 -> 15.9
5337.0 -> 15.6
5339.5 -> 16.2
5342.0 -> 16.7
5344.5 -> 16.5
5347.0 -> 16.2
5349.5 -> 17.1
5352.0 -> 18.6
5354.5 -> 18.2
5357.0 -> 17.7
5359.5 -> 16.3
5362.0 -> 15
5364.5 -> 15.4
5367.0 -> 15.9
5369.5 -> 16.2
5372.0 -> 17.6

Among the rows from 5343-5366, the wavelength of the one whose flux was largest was 5352.0 angstrom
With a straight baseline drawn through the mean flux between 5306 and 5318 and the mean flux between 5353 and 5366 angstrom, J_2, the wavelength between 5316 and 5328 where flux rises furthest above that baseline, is 5319.5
